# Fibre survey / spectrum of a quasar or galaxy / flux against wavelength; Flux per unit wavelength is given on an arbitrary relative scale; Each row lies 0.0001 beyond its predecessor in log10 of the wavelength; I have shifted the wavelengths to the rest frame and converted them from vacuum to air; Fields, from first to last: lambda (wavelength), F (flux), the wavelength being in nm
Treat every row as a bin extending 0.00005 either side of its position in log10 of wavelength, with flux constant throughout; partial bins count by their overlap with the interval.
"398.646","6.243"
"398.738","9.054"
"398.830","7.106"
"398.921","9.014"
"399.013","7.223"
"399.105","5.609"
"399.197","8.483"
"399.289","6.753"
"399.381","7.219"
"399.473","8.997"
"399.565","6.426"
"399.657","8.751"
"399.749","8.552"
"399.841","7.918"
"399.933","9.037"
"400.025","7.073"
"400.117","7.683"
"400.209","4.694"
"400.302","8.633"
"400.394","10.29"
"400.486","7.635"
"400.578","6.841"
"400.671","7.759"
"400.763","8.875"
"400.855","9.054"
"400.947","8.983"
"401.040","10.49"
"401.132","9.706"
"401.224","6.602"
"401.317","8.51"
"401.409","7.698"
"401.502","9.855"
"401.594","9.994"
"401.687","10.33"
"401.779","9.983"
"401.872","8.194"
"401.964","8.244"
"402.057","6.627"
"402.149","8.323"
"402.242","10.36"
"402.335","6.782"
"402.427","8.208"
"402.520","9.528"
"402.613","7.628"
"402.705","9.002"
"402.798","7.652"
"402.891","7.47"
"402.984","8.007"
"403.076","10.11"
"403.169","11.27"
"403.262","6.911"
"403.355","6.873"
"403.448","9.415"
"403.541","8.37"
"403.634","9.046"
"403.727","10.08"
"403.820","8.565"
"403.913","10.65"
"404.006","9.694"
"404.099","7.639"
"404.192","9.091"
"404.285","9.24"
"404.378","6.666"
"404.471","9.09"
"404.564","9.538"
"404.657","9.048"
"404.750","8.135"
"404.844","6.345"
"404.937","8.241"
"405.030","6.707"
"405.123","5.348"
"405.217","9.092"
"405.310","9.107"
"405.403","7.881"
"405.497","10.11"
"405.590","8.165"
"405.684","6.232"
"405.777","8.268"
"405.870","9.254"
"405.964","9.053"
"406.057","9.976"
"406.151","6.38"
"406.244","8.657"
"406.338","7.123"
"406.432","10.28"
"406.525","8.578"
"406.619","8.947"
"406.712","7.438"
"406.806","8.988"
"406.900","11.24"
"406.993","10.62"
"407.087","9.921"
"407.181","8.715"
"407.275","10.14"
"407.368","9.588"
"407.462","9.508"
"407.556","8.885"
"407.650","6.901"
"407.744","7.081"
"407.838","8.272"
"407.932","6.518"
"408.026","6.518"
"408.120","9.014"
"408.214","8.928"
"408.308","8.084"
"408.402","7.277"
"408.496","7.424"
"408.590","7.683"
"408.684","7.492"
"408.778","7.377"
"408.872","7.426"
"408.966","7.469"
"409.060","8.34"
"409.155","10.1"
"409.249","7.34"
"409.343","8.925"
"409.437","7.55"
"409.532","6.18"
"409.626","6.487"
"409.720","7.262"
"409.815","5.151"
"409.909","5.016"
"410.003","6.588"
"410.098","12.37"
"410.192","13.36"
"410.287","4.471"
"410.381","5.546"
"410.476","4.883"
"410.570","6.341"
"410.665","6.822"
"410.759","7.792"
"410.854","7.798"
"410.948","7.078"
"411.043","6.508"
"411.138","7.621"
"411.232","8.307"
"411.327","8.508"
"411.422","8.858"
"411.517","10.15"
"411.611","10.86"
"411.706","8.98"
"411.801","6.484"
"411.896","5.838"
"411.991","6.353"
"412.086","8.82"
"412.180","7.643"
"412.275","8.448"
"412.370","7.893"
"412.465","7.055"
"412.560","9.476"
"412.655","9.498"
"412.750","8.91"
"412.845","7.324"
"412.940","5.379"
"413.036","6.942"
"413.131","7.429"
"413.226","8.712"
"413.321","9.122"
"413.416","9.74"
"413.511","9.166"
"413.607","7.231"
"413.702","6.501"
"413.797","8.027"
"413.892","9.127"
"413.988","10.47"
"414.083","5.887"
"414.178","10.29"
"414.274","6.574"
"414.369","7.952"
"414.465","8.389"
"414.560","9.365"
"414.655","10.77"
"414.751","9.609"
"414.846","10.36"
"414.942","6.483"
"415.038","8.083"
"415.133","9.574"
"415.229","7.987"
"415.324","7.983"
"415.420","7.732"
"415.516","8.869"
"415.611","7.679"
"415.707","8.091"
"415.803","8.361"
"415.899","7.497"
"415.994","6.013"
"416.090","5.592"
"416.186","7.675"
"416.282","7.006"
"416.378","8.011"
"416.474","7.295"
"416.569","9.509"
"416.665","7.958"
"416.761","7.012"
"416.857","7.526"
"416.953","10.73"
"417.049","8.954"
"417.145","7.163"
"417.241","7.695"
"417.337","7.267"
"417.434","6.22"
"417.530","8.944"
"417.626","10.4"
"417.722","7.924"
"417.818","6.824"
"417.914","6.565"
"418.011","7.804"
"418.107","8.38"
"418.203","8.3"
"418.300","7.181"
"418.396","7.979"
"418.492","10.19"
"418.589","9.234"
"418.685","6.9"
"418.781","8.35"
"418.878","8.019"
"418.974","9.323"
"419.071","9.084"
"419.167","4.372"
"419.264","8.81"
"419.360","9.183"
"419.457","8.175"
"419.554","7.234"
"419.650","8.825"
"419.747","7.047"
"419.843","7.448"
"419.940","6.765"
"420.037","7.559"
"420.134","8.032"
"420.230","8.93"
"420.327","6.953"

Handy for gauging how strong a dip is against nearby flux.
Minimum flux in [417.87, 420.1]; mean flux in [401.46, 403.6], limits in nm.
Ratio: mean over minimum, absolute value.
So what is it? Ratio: 2.0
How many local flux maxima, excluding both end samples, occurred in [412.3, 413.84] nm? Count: 2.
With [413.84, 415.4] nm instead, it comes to 5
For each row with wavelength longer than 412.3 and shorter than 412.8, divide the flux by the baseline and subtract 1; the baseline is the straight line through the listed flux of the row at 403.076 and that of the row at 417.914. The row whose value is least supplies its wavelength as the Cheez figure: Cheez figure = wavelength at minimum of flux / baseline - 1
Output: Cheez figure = 412.465 nm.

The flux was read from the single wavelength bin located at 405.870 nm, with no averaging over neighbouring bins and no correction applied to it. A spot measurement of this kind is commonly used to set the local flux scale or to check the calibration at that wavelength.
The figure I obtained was 9.254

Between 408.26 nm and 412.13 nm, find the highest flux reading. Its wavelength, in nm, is 410.192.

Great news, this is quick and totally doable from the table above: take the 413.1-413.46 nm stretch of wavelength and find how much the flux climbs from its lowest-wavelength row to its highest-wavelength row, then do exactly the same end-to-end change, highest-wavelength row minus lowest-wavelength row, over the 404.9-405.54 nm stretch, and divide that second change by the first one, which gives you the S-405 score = 1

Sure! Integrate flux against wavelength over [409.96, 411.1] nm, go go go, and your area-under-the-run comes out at 8.5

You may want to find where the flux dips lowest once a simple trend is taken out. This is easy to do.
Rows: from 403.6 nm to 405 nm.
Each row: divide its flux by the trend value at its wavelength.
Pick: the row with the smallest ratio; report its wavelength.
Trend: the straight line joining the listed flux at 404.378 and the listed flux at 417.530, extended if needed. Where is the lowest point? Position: 404.844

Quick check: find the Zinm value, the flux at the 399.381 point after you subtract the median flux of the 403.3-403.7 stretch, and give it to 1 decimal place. -1.5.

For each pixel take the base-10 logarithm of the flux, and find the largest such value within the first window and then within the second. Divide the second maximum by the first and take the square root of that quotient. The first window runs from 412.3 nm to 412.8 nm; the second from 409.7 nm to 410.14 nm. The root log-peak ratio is 1.06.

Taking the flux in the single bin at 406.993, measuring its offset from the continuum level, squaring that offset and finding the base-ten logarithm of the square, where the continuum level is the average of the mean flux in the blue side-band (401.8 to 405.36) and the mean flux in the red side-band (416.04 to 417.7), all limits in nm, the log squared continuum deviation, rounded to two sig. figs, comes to 0.77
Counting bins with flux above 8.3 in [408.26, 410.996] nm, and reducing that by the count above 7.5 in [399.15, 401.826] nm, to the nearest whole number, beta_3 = -17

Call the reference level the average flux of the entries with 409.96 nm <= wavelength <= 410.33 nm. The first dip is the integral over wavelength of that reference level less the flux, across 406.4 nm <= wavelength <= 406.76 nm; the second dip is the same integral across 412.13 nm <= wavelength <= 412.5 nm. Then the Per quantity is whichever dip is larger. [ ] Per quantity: 0.55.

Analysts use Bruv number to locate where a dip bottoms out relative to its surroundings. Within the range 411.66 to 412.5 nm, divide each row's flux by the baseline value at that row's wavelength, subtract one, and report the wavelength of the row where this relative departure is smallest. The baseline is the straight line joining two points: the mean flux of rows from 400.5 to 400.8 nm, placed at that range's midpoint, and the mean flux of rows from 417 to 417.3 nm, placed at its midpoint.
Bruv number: 411.896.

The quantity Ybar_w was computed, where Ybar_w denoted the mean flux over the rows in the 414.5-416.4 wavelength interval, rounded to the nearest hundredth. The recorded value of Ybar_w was 8.14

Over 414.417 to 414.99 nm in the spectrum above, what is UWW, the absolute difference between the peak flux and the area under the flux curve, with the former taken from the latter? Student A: 5.52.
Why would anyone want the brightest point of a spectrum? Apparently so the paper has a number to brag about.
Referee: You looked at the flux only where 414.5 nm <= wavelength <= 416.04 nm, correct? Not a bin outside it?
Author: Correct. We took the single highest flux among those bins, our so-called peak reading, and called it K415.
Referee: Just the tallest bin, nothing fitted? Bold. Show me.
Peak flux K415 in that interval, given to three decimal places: 10.770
